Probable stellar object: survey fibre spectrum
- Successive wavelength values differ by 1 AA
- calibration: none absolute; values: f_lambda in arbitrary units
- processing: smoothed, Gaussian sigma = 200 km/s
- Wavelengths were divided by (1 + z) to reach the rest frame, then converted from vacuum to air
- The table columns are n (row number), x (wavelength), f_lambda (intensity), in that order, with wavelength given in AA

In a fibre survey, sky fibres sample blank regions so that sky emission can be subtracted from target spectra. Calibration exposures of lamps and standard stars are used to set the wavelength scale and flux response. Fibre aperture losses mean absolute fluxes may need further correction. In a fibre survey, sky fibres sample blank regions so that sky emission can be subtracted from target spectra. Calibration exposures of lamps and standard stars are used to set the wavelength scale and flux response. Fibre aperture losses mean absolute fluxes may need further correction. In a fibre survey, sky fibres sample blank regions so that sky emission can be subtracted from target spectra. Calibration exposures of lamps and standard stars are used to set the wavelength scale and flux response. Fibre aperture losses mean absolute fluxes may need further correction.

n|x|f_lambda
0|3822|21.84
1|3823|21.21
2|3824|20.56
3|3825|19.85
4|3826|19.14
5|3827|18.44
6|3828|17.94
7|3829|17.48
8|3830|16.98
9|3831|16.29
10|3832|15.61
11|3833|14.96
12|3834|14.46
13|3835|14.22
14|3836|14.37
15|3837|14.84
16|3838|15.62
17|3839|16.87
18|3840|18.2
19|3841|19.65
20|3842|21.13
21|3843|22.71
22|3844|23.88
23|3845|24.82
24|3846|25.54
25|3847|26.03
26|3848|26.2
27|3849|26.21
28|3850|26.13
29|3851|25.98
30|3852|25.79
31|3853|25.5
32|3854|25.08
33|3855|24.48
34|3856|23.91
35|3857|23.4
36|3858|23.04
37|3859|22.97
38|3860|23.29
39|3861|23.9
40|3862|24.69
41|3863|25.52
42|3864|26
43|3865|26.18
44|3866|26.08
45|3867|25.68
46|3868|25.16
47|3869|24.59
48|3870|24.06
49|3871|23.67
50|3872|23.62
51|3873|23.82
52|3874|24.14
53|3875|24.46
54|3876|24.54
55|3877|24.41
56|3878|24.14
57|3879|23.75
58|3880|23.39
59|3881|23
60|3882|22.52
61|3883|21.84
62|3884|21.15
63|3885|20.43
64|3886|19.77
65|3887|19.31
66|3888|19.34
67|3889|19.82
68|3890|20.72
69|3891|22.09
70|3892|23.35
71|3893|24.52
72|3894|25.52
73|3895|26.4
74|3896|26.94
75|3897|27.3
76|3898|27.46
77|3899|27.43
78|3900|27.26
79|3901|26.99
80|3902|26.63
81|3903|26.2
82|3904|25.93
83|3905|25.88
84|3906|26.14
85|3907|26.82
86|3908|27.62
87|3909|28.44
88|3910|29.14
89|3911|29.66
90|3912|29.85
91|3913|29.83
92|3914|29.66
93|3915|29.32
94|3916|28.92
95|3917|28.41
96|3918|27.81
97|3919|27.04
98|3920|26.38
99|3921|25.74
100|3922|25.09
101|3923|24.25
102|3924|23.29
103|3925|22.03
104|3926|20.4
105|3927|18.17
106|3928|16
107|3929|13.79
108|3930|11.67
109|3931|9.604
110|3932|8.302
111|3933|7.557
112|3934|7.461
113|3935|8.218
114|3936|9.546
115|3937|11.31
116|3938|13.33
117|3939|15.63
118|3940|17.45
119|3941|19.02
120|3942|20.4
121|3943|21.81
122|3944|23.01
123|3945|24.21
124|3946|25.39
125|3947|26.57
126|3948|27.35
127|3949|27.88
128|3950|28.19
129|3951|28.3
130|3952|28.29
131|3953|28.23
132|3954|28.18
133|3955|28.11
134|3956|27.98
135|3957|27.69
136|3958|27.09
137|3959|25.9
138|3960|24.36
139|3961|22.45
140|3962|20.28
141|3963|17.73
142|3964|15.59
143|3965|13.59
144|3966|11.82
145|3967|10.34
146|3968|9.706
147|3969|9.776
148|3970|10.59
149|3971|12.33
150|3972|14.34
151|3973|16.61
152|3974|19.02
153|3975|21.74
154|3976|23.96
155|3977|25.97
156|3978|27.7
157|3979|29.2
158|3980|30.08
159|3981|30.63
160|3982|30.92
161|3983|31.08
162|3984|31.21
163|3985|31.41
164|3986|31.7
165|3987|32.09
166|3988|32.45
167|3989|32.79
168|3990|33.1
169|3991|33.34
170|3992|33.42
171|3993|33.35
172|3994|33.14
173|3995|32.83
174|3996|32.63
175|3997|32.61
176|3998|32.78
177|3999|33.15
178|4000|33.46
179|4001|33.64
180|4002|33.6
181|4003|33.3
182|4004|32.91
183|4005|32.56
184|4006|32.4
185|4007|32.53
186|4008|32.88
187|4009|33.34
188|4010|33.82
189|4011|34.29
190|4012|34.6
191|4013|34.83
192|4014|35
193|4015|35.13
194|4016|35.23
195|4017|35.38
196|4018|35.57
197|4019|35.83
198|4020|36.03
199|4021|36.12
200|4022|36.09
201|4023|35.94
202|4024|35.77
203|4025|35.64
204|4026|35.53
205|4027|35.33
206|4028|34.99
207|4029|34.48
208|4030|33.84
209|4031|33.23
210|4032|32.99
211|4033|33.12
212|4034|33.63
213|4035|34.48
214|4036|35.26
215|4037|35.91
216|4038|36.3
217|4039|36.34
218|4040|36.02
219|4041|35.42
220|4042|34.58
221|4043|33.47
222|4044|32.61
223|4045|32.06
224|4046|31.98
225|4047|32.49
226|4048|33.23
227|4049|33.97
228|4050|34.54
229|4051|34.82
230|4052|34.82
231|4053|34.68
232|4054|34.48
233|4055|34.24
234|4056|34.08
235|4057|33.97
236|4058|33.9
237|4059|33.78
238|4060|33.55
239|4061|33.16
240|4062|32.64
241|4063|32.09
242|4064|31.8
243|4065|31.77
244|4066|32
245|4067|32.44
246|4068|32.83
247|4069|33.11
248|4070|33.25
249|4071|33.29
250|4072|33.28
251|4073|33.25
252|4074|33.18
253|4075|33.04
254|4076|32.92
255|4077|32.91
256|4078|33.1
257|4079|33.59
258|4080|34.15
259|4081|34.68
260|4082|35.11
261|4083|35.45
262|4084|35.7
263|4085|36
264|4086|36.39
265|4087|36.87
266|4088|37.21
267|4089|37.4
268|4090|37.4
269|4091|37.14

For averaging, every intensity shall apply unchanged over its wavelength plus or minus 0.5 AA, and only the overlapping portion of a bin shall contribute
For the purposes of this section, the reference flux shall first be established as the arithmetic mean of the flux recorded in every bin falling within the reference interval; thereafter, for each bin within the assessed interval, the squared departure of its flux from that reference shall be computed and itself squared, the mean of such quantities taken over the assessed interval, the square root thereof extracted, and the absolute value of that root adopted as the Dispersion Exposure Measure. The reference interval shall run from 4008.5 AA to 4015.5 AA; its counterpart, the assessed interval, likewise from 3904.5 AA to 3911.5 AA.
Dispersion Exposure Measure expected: 51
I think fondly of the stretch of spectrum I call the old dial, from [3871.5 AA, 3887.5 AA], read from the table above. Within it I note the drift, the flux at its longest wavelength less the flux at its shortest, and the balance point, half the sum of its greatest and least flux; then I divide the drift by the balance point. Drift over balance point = -0.20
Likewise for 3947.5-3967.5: -0.88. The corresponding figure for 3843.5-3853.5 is 0.06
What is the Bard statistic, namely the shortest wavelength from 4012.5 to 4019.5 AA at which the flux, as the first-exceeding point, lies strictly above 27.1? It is 4013 AA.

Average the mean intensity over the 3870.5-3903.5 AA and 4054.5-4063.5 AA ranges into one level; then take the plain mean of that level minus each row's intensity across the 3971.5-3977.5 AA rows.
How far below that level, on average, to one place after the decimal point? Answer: 8.4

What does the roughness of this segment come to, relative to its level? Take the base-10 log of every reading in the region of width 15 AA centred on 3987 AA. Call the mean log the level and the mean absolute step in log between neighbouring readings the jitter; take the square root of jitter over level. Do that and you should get 0.048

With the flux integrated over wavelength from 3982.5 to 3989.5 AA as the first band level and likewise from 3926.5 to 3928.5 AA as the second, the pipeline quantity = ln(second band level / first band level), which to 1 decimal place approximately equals -1.9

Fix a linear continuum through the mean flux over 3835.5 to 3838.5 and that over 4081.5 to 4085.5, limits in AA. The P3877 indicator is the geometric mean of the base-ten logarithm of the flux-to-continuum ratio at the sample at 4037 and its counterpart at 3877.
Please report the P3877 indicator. 0.083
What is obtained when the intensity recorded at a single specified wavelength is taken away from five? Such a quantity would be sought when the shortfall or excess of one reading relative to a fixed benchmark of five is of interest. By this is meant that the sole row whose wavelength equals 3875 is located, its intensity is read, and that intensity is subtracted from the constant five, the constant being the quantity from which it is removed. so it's -19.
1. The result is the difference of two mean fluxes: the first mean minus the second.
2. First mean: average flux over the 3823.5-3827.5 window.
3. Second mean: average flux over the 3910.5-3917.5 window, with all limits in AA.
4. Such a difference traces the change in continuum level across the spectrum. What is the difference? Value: -10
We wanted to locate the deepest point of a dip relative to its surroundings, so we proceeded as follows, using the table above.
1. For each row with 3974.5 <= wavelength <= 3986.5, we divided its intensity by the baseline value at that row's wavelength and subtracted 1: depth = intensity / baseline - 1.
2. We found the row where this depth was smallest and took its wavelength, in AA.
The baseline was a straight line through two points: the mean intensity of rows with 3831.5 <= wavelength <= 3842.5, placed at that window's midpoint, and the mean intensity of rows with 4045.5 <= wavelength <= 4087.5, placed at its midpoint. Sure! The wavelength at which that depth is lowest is 3975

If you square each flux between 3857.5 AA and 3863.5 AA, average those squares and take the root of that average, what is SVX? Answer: 23.9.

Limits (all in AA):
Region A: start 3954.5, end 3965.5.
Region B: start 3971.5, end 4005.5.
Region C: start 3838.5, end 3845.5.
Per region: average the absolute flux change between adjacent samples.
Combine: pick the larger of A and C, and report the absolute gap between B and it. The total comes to 0.79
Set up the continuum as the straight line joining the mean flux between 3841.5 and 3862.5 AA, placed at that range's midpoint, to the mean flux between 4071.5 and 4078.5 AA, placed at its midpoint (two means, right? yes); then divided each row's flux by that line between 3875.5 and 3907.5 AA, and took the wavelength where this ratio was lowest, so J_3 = 3887 AA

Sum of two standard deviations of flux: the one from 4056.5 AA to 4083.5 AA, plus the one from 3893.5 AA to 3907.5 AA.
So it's 1.5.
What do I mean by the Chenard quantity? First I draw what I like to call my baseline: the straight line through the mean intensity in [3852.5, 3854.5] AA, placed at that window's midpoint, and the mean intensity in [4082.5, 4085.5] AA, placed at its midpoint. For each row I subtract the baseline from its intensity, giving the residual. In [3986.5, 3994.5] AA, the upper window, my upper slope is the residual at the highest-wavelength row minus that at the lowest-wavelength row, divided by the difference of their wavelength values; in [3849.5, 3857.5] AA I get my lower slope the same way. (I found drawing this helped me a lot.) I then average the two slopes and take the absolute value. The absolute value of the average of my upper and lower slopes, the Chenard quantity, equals 0.17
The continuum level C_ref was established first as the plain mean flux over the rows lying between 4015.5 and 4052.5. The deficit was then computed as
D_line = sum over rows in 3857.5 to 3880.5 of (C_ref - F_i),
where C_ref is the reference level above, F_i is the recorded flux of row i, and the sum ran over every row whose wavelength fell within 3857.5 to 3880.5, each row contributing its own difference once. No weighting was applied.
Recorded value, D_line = 236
